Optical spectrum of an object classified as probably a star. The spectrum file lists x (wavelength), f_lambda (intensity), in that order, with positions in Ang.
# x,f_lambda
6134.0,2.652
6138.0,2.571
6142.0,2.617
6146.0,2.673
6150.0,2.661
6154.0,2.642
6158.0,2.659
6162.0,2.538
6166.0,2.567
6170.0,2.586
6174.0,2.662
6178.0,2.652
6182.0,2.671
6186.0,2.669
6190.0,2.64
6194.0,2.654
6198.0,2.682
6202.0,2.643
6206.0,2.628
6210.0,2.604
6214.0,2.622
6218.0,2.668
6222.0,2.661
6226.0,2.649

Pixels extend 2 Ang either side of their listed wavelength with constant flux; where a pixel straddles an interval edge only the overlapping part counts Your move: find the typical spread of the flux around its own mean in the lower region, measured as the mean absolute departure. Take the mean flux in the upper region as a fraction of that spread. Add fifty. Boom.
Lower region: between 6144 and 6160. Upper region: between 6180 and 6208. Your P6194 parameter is 367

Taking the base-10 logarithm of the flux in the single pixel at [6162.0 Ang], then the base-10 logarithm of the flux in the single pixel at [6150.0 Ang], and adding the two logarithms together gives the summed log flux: 0.830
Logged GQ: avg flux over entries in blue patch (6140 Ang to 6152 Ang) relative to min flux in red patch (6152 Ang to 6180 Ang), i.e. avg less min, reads 0.112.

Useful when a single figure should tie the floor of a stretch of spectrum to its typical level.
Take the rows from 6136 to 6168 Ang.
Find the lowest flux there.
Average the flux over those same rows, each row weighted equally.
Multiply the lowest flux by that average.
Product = 6.64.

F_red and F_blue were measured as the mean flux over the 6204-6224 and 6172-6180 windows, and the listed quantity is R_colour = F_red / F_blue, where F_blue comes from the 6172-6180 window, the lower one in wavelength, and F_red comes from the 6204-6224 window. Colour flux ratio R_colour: 0.99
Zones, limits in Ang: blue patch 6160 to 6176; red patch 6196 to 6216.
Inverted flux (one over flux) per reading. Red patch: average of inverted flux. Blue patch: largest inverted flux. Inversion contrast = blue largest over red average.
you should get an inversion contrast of 1.04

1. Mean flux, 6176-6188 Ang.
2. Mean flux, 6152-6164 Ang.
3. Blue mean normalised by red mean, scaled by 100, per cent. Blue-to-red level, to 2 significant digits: 98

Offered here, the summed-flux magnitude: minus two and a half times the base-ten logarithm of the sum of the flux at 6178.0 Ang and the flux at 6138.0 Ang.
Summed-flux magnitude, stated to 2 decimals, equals -1.79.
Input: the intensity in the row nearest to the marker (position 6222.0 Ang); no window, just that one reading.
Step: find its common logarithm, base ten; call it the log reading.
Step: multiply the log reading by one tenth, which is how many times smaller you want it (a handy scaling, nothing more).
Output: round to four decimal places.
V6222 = 0.0425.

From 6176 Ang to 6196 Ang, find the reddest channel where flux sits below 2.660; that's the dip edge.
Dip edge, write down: 6194.0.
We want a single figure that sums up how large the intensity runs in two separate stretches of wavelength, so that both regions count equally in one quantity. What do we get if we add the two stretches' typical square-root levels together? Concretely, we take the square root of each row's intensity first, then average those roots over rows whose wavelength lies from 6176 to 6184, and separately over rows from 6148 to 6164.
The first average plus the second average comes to 3.25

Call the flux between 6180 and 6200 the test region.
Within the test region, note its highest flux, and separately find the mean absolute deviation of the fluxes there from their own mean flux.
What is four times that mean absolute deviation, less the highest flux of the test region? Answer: -2.63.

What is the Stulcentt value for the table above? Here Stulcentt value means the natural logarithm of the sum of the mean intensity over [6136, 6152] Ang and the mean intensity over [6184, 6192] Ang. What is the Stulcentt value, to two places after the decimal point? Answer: 1.66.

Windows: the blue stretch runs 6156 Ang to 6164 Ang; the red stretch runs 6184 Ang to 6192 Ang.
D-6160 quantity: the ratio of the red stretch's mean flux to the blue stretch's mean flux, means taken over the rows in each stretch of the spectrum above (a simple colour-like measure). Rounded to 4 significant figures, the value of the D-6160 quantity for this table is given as 1.022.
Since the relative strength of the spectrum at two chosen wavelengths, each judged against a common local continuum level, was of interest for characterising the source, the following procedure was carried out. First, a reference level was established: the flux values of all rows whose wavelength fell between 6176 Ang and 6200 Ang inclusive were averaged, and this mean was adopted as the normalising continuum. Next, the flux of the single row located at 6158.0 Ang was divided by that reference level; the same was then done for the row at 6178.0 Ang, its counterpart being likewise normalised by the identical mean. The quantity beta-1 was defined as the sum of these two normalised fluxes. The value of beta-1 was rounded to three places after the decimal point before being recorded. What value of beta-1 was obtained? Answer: 1.996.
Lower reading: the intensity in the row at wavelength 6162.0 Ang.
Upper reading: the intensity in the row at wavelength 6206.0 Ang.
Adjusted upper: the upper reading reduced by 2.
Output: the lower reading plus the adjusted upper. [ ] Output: 3.17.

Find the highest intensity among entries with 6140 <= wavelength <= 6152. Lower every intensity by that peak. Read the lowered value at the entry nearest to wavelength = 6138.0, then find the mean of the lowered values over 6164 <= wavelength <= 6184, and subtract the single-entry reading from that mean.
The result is 0.06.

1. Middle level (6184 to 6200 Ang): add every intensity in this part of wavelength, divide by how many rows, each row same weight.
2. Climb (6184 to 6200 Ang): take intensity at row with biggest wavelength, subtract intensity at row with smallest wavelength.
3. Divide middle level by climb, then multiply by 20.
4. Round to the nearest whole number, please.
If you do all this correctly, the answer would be 4094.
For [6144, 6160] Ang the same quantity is -3798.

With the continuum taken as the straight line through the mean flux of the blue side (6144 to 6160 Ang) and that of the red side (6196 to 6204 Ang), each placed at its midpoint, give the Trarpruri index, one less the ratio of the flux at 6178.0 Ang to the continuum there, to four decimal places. 0.0033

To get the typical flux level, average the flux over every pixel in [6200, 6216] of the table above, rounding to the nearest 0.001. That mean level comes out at 2.624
